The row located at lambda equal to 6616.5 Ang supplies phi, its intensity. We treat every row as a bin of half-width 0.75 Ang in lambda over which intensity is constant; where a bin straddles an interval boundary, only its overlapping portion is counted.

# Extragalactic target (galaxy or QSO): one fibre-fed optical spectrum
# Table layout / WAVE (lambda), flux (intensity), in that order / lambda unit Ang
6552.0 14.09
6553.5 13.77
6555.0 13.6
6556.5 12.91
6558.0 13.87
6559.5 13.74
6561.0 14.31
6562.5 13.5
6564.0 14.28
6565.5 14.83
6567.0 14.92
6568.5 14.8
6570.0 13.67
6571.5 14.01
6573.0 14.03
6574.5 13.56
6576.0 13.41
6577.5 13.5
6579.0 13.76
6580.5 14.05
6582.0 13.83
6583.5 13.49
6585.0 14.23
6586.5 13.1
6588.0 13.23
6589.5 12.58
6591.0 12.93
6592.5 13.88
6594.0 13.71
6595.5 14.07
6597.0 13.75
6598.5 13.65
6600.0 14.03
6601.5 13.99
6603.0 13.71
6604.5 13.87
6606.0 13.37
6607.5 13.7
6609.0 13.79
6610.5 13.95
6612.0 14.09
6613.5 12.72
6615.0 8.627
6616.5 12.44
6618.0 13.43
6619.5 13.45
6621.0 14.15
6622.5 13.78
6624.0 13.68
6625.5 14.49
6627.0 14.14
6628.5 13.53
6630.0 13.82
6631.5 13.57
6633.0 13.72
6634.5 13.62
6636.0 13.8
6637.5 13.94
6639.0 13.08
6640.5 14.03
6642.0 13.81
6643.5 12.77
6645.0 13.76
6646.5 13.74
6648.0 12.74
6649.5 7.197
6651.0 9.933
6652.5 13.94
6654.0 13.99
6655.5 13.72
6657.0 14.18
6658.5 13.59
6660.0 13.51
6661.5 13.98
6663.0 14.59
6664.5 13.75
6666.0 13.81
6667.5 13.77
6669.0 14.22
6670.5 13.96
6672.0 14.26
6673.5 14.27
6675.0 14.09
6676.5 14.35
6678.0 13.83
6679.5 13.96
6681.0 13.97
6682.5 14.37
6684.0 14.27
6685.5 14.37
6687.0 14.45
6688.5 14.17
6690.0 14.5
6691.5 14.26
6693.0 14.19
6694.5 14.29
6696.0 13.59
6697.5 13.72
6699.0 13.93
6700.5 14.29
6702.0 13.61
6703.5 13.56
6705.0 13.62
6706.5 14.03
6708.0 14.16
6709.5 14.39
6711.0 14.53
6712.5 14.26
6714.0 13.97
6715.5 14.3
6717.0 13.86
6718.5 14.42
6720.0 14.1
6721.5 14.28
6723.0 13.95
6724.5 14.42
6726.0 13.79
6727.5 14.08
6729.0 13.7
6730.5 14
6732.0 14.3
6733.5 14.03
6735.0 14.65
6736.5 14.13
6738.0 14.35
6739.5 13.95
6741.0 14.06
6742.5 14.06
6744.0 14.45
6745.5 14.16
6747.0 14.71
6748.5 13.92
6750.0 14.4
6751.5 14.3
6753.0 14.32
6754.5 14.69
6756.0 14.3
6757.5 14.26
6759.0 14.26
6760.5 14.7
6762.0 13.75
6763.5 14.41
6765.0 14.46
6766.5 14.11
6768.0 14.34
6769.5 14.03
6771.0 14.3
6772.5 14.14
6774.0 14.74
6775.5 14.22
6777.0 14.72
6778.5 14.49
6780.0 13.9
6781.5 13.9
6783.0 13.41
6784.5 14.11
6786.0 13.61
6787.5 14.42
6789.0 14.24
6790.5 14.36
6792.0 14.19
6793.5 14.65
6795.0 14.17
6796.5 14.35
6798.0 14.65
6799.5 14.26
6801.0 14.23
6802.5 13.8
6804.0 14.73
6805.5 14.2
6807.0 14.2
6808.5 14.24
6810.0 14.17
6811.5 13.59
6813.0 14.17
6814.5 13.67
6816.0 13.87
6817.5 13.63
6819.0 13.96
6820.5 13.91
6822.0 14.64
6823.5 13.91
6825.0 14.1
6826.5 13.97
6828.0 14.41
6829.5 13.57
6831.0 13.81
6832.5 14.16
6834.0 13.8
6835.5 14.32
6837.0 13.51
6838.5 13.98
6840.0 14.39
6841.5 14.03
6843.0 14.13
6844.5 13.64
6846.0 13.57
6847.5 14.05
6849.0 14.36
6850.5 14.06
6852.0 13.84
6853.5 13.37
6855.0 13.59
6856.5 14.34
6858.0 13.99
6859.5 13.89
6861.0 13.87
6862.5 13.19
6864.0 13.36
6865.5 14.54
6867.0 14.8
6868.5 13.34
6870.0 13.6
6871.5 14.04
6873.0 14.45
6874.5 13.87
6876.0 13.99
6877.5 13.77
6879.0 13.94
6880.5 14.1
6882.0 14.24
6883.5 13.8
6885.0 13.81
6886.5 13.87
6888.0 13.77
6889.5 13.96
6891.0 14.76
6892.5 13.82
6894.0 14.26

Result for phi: 12.44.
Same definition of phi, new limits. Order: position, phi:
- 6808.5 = 14.24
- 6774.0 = 14.74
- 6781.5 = 13.9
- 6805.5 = 14.2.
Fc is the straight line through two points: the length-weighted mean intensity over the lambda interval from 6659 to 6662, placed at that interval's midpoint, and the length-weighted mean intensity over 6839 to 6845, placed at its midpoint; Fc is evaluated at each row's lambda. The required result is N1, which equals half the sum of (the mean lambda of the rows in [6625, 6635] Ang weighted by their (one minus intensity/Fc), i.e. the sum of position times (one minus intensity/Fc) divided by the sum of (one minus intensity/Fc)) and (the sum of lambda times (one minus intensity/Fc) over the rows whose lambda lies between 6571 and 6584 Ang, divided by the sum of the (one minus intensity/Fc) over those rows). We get 6601.1 Ang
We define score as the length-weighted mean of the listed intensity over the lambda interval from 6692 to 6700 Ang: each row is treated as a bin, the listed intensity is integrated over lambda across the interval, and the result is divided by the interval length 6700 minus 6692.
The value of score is 14.0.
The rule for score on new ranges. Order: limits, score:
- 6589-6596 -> 13.4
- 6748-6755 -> 14.3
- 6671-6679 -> 14.1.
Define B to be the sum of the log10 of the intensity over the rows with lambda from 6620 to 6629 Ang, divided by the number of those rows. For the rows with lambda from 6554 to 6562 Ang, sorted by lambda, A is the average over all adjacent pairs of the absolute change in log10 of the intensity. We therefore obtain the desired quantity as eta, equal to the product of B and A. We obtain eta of 0.0216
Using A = 0.0189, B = 1.14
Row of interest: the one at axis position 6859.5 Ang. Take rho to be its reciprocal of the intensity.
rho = 0.0720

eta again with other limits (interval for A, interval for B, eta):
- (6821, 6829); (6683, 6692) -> 0.0132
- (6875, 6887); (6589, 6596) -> 0.0060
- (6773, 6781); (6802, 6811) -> 0.0160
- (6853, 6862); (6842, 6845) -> 0.0103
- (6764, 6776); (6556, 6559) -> 0.0119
